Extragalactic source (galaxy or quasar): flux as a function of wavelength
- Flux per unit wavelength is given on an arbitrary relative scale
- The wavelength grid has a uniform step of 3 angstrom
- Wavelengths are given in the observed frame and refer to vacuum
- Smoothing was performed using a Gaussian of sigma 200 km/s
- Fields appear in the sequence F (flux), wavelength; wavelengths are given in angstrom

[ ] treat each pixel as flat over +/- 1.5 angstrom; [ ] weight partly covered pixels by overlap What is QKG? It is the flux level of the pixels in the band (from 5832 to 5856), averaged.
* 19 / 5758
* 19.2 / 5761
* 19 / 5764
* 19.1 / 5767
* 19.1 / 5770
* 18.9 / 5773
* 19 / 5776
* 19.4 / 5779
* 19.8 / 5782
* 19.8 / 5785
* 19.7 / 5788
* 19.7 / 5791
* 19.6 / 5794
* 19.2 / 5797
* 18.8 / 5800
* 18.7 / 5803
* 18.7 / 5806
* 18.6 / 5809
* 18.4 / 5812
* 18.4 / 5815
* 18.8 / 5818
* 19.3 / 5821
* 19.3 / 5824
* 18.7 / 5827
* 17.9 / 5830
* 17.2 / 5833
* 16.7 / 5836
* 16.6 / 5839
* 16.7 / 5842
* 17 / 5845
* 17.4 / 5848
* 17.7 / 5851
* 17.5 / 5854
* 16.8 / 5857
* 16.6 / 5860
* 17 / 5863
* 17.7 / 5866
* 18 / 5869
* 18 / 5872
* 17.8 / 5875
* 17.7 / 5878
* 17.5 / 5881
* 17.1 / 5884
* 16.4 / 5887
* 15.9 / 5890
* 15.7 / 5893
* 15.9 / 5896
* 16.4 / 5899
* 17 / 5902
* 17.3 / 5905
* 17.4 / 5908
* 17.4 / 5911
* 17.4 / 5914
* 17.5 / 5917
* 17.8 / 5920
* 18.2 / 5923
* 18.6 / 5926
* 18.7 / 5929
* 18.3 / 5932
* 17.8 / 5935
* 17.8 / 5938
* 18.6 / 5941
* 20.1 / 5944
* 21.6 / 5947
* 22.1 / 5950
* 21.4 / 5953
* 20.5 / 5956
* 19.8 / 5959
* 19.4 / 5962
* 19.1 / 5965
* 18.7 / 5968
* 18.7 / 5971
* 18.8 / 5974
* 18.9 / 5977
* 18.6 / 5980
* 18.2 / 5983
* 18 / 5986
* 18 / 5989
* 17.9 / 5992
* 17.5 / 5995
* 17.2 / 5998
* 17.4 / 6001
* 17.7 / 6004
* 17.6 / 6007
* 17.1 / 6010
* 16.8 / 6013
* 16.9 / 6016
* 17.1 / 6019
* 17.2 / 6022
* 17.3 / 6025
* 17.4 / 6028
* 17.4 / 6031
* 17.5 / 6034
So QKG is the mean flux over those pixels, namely 17.1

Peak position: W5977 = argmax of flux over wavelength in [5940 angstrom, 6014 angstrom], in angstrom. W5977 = 5950 angstrom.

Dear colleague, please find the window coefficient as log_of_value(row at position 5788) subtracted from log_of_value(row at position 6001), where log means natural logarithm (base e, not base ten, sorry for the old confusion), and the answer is -0.12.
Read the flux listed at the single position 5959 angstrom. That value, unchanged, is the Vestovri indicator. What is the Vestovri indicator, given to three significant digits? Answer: 19.8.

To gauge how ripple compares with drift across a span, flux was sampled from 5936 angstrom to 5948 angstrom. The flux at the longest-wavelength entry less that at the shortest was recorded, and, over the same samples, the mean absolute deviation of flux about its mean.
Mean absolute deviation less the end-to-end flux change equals -2.5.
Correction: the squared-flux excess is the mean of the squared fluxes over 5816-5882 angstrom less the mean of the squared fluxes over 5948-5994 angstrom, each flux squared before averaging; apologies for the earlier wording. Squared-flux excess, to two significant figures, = -59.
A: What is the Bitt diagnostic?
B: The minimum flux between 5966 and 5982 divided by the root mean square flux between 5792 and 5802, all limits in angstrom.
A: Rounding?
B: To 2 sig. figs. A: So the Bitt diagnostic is 0.97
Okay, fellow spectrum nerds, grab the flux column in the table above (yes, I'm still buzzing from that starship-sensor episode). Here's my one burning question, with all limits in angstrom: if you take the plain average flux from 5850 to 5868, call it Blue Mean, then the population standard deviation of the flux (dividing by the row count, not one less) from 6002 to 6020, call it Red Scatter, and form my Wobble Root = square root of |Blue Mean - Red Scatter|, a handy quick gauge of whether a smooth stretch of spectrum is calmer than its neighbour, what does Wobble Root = 4.11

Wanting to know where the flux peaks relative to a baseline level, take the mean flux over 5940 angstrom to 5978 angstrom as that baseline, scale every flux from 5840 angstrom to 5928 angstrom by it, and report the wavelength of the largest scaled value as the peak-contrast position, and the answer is 5926 angstrom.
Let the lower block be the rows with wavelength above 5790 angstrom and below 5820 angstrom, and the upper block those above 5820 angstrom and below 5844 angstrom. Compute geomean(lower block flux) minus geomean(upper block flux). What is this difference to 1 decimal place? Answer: 1.1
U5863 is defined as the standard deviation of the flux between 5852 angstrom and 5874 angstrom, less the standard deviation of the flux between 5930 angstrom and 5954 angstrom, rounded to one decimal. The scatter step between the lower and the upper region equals -1.2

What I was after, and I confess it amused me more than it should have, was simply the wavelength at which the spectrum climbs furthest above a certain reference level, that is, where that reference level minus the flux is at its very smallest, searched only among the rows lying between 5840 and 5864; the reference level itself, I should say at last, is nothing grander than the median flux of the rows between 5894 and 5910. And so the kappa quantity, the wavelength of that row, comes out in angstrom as 5851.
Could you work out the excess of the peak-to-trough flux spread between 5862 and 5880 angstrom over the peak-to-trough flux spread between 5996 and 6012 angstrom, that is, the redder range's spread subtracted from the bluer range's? 0.4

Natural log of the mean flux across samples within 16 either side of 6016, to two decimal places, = 2.85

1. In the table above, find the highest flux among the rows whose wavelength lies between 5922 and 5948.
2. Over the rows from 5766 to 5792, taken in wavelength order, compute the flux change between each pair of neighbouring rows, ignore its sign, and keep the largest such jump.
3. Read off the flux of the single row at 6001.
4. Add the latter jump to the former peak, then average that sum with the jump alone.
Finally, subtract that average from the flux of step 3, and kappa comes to 6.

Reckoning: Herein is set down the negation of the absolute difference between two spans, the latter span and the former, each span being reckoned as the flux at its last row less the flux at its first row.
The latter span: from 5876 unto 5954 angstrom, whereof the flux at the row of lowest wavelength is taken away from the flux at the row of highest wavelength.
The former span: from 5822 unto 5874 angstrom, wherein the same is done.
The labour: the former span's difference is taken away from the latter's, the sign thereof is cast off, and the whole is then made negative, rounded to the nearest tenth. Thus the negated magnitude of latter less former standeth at -5.0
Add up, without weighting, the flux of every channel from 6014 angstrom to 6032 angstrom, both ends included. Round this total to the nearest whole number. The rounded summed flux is 103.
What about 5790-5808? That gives 115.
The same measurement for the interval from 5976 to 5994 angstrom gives 110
